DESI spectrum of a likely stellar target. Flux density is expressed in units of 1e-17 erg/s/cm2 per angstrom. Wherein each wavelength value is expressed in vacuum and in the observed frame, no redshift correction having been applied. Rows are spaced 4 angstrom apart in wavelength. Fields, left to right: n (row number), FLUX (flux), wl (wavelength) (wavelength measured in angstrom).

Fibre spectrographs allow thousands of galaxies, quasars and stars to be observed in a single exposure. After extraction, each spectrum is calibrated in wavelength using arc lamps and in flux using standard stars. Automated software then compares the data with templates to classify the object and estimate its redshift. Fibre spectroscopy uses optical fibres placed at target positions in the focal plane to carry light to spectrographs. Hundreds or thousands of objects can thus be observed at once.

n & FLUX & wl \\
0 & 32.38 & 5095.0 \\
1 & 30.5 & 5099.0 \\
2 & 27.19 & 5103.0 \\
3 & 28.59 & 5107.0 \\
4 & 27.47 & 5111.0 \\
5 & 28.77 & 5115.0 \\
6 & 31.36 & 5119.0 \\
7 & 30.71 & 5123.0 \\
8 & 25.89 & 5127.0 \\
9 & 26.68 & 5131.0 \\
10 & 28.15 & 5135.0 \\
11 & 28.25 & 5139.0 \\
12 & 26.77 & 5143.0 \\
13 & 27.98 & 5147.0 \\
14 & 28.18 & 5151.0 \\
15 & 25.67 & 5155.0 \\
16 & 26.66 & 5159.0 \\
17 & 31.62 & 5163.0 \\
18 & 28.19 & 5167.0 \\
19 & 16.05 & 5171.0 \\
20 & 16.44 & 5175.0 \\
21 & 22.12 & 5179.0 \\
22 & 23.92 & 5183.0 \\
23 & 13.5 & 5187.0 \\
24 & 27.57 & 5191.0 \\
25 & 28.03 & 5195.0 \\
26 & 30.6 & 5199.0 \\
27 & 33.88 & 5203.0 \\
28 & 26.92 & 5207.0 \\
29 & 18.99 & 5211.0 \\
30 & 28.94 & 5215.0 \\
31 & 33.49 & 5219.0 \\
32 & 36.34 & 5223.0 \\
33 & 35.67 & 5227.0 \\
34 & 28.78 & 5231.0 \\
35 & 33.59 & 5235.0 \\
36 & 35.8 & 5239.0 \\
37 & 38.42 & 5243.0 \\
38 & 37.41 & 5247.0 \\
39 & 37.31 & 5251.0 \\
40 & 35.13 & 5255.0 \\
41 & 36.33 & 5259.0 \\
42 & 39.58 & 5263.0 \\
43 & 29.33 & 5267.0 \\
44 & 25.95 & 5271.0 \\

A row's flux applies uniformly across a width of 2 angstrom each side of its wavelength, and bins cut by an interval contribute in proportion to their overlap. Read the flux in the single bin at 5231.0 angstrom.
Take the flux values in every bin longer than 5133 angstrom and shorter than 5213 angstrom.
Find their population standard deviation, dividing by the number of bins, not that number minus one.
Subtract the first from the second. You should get -24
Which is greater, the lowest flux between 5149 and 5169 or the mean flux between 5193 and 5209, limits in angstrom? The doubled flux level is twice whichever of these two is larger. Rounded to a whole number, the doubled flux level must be 60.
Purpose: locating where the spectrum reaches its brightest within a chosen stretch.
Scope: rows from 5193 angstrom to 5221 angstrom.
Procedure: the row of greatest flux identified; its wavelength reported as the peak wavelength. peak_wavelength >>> 5203.0 angstrom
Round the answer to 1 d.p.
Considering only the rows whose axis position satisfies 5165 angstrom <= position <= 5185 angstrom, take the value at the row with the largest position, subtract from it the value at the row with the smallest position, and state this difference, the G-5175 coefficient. -4.3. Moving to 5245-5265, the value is 2.2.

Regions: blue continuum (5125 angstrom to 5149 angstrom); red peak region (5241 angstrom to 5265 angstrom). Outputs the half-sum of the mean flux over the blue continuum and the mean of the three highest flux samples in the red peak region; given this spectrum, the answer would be 32.9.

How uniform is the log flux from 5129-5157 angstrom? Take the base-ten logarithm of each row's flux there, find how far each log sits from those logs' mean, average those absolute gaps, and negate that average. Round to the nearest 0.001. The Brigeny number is -0.014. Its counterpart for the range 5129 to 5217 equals -0.077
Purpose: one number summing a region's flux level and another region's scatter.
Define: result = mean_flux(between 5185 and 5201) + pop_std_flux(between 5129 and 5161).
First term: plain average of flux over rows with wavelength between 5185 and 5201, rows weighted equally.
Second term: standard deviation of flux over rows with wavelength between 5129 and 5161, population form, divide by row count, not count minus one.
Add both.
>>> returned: 26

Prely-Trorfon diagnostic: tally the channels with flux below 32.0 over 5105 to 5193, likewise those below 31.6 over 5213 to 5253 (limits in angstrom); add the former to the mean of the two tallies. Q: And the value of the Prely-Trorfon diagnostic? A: 34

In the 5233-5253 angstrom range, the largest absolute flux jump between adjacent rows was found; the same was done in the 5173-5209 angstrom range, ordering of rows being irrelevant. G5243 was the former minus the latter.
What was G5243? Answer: -11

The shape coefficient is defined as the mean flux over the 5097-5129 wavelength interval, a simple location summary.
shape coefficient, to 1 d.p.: 28.8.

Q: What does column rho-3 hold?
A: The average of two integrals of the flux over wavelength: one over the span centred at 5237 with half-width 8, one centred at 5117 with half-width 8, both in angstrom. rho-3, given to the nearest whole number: 510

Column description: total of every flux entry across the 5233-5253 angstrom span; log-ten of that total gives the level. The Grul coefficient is 2.26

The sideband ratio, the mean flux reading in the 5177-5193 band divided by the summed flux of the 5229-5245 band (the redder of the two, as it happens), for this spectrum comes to 0.16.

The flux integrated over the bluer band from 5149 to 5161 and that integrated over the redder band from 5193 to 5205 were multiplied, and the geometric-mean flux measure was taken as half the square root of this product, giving 173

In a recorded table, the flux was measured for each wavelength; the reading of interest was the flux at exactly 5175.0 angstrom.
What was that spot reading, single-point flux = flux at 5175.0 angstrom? 16.44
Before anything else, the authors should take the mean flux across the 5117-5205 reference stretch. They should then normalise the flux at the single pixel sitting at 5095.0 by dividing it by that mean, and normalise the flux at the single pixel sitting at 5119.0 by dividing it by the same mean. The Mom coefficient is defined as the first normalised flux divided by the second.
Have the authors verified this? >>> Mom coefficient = 1.03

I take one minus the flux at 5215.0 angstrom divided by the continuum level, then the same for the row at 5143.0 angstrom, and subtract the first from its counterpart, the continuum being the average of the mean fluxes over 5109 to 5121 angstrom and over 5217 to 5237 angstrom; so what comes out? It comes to 0.07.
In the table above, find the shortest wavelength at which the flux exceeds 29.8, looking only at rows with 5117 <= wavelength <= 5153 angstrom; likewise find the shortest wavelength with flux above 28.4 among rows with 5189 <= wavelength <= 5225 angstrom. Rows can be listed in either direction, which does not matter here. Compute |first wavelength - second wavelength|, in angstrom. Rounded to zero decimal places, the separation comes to 80 angstrom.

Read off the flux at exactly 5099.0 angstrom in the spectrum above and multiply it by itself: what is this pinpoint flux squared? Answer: 930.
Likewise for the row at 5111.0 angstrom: 755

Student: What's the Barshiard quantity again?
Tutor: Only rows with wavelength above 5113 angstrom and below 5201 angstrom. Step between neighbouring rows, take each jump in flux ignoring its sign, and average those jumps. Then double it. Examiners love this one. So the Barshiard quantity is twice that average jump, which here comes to 6.9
